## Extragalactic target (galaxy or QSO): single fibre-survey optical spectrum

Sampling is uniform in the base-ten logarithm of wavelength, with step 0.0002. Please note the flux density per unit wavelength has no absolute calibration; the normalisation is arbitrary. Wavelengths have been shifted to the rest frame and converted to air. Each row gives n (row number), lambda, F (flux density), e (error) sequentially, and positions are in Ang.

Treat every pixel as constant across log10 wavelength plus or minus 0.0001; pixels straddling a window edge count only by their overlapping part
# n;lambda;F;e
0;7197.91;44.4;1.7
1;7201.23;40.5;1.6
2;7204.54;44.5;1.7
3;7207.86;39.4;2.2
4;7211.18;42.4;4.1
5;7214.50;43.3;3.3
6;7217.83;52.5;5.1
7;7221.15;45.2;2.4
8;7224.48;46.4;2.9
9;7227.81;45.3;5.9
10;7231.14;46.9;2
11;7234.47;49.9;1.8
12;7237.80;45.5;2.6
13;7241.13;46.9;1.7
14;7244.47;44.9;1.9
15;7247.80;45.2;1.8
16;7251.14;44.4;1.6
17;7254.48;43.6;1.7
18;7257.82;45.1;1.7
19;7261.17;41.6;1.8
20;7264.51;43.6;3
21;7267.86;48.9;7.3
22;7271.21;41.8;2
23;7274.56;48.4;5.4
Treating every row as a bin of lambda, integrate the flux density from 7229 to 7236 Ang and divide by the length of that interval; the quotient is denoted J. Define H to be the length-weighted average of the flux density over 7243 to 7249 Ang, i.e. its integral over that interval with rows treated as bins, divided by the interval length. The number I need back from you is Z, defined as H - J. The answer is -3.1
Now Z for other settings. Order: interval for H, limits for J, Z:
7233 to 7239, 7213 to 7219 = 0.2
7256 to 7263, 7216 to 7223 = -5.3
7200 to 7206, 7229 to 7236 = -5.5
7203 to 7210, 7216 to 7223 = -6.7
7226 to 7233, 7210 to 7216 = 3.3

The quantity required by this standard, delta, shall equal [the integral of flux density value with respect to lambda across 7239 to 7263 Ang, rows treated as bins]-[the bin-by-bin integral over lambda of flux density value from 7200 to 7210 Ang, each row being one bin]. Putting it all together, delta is 653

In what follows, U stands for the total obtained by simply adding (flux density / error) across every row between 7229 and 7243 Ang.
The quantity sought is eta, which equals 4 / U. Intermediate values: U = 96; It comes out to 0.042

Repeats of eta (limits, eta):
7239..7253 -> 0.038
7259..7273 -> 0.061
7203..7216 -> 0.059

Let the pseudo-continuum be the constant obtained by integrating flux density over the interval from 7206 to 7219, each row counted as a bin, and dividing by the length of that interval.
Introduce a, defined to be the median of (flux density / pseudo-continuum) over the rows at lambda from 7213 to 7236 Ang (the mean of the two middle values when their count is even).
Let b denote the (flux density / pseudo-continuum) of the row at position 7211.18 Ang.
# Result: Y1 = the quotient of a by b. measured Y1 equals 1.09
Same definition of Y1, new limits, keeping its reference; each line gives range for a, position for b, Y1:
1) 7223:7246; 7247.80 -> 1.03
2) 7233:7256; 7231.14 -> 0.96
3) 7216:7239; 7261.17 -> 1.12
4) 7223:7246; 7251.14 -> 1.05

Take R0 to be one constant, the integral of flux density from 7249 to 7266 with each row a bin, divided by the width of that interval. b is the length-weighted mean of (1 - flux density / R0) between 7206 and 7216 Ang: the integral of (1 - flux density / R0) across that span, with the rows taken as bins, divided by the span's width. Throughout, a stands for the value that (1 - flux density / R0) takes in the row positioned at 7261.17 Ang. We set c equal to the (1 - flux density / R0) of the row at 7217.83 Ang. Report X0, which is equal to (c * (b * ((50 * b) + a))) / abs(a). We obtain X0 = -0.43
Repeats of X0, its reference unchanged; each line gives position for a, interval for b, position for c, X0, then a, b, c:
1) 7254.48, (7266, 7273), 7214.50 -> 0.29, 0.00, -0.04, 0.01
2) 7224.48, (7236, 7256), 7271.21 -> 0.04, -0.06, -0.03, 0.04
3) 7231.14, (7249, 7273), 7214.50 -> 0.00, -0.07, -0.01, 0.01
